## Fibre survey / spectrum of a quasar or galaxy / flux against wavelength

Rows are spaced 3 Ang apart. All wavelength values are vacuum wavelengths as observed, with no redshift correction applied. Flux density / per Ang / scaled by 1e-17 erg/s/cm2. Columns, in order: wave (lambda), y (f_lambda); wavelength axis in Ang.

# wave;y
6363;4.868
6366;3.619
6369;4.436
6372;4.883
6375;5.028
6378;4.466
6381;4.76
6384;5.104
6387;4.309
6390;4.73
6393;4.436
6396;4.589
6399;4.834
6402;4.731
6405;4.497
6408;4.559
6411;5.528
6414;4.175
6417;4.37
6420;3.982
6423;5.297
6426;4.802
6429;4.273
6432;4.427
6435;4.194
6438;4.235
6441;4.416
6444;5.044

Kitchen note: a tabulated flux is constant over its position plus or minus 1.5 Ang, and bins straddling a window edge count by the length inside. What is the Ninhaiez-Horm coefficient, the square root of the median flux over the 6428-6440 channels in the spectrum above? 2.06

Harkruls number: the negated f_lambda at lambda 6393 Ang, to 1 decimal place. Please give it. -4.4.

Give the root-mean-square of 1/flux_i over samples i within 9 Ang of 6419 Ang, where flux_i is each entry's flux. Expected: 0.218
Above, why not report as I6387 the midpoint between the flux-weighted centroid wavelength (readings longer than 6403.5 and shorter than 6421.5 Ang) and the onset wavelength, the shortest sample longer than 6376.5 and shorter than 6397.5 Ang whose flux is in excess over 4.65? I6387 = 6396.6 Ang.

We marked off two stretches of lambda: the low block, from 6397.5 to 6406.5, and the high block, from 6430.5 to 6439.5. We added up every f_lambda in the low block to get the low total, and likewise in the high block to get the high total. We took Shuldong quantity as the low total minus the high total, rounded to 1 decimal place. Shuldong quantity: 1.2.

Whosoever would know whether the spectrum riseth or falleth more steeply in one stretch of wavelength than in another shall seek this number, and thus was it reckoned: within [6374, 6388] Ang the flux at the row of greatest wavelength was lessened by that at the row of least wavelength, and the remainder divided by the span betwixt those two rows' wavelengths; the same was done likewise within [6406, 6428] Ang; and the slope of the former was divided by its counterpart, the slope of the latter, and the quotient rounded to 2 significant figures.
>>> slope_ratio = -4.4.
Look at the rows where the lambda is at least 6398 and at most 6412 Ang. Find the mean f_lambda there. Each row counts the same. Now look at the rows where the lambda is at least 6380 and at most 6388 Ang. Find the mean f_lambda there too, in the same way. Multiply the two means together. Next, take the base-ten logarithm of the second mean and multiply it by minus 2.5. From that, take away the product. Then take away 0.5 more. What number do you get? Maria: -25.0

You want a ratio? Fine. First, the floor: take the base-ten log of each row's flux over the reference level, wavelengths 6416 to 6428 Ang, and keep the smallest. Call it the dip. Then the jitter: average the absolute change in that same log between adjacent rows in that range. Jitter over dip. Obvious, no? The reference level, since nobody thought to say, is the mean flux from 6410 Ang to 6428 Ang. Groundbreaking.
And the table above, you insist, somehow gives -1.0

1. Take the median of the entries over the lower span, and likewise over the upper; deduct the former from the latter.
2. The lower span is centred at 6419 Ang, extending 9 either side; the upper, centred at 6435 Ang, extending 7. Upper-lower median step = -0.31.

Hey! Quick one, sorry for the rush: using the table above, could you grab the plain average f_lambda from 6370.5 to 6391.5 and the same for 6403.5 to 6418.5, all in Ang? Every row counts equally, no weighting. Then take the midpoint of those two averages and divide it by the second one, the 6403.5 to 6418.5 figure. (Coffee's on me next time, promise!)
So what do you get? 1.01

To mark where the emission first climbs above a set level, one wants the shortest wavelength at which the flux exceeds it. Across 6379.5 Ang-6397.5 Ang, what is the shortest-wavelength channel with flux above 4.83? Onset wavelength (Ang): 6384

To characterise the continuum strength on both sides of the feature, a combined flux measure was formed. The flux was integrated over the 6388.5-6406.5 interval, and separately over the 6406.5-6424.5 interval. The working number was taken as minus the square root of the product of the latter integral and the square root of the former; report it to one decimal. -27.7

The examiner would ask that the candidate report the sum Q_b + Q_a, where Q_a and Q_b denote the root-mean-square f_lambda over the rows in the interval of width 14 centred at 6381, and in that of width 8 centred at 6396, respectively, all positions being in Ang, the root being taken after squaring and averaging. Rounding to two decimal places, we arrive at 9.37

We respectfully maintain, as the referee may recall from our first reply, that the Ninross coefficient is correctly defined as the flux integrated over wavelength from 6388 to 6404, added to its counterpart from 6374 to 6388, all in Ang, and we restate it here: 141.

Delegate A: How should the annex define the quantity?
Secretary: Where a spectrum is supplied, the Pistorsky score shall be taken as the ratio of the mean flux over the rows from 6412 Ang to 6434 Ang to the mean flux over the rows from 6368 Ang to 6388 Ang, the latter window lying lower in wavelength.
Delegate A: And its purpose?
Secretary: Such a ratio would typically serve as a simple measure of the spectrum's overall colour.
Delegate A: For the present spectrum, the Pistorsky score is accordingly 0.95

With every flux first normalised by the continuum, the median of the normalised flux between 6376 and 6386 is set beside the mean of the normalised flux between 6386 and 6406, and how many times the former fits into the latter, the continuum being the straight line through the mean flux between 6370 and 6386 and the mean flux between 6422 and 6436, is 0.98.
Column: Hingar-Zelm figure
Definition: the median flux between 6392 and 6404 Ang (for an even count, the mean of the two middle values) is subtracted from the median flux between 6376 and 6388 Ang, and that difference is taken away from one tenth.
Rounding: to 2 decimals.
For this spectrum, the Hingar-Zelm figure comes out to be 0.15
